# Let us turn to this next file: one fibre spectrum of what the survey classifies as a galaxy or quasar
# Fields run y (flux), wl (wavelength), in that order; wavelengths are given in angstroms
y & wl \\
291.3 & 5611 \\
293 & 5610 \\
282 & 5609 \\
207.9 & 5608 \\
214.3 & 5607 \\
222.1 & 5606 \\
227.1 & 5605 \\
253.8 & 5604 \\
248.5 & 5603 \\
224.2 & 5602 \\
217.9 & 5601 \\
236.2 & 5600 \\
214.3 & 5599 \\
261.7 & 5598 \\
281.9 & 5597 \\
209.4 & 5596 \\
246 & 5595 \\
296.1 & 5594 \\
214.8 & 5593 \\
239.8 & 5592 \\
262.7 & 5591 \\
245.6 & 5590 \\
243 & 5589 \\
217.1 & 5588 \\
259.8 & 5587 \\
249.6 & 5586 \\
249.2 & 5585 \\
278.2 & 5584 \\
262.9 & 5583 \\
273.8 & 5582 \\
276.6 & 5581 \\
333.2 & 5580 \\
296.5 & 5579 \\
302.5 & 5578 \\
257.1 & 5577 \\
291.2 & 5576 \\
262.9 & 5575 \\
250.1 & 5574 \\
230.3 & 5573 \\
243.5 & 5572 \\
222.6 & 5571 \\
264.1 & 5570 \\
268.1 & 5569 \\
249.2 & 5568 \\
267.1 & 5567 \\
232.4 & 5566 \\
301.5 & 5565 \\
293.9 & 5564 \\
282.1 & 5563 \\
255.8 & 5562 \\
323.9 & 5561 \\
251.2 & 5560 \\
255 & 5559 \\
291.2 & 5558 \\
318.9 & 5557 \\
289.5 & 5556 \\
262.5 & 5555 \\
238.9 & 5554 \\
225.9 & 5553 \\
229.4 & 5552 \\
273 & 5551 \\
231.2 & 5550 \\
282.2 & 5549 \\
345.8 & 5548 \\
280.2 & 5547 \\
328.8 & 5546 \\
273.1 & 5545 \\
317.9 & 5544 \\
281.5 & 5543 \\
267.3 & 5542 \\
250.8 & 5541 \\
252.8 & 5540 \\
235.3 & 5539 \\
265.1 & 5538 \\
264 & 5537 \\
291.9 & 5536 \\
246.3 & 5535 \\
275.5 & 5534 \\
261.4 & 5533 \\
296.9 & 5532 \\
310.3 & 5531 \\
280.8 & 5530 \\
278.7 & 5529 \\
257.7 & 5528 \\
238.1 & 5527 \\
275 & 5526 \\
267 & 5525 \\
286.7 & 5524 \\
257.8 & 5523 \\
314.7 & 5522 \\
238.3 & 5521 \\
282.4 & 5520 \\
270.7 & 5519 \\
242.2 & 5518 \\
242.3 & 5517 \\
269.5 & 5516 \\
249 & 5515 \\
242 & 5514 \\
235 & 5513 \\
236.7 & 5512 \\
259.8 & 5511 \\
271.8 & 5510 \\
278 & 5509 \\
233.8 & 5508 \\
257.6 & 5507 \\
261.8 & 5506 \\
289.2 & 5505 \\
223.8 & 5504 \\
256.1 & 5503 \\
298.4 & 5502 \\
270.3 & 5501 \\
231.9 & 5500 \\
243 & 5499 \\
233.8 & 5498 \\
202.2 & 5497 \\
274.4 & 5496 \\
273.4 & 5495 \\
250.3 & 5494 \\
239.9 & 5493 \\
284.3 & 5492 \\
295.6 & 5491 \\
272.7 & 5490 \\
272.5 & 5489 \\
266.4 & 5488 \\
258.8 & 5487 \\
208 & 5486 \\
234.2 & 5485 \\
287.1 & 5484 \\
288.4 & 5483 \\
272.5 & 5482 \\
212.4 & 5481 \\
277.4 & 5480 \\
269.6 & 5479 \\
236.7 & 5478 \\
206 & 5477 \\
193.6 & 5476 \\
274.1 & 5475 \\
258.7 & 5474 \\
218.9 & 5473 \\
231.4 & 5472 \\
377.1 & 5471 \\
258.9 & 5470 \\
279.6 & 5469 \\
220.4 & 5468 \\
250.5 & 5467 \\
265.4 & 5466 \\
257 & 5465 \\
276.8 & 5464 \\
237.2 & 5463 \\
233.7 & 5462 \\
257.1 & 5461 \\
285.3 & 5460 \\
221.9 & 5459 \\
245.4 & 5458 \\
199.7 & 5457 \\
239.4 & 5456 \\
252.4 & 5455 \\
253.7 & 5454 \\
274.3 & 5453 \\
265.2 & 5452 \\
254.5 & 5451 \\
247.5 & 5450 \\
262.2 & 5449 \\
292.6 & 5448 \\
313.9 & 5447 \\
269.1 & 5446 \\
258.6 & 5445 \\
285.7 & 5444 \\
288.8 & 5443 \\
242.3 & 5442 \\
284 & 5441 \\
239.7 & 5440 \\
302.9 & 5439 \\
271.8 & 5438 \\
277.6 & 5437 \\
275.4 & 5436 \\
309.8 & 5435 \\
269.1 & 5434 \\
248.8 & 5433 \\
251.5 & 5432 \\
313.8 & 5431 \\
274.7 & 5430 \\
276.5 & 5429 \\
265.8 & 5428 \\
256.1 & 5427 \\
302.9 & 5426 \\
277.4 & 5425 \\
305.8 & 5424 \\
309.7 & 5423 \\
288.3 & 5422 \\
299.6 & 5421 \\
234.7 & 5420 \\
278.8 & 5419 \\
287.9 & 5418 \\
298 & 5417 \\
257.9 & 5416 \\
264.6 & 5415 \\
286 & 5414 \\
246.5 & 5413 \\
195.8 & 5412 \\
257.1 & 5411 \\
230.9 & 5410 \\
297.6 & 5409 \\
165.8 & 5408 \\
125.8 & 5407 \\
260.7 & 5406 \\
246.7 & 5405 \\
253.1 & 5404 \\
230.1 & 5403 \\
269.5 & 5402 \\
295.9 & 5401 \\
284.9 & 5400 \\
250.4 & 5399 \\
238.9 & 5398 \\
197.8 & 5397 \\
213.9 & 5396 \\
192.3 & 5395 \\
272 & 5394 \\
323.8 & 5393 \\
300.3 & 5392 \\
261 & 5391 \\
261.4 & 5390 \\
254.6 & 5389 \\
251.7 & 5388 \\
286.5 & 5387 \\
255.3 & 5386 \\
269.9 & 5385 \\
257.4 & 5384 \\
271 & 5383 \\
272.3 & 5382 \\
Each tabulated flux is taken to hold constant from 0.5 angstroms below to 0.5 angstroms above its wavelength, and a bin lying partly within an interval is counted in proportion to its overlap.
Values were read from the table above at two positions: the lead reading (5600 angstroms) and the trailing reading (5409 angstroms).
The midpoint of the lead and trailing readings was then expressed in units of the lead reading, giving 1.13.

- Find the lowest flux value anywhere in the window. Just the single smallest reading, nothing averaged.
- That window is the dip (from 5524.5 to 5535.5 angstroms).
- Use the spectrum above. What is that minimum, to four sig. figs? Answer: 238.1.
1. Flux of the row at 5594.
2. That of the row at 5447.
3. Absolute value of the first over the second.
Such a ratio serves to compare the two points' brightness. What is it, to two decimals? 0.94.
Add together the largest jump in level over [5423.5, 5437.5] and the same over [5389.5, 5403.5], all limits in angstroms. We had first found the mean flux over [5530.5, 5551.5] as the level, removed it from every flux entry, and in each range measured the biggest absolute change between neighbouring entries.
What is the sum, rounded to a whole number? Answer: 142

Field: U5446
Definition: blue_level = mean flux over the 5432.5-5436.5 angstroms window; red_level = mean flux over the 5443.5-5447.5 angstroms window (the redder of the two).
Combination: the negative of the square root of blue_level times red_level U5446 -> -279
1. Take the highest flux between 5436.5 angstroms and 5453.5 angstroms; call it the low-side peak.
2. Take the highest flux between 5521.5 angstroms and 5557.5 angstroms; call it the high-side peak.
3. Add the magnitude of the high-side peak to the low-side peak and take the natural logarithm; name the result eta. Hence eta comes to 6.49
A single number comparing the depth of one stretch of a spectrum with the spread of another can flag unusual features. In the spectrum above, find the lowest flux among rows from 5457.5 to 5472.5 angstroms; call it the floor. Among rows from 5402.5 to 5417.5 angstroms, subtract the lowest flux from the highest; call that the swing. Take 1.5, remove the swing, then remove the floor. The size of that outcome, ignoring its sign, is 391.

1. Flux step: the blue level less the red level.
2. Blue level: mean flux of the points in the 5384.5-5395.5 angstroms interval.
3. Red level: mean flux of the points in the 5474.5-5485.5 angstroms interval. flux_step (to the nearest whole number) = 16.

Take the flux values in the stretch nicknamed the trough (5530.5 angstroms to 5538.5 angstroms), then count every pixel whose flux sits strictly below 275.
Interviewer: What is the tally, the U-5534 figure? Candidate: 4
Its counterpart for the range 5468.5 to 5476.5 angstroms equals 6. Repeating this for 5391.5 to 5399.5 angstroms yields 6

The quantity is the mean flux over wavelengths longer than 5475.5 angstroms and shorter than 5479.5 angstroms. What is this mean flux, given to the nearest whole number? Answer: 226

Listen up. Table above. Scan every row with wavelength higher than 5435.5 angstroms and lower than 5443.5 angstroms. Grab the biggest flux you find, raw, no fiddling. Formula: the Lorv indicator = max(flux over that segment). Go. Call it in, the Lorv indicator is 302.9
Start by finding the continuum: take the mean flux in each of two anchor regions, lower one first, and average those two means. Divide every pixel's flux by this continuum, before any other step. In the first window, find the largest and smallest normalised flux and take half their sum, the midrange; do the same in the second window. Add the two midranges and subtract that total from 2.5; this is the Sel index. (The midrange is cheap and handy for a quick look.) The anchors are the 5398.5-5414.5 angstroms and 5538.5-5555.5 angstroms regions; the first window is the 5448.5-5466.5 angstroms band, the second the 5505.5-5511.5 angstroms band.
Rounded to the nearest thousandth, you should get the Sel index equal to 0.556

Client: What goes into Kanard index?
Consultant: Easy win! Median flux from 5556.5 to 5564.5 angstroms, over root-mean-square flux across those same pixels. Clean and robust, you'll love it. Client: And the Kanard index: 1.00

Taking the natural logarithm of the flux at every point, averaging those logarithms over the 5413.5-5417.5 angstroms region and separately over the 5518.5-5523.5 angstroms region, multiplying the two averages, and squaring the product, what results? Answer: 992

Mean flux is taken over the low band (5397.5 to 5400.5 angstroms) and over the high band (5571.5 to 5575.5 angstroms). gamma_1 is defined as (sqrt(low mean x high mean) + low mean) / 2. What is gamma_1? 255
